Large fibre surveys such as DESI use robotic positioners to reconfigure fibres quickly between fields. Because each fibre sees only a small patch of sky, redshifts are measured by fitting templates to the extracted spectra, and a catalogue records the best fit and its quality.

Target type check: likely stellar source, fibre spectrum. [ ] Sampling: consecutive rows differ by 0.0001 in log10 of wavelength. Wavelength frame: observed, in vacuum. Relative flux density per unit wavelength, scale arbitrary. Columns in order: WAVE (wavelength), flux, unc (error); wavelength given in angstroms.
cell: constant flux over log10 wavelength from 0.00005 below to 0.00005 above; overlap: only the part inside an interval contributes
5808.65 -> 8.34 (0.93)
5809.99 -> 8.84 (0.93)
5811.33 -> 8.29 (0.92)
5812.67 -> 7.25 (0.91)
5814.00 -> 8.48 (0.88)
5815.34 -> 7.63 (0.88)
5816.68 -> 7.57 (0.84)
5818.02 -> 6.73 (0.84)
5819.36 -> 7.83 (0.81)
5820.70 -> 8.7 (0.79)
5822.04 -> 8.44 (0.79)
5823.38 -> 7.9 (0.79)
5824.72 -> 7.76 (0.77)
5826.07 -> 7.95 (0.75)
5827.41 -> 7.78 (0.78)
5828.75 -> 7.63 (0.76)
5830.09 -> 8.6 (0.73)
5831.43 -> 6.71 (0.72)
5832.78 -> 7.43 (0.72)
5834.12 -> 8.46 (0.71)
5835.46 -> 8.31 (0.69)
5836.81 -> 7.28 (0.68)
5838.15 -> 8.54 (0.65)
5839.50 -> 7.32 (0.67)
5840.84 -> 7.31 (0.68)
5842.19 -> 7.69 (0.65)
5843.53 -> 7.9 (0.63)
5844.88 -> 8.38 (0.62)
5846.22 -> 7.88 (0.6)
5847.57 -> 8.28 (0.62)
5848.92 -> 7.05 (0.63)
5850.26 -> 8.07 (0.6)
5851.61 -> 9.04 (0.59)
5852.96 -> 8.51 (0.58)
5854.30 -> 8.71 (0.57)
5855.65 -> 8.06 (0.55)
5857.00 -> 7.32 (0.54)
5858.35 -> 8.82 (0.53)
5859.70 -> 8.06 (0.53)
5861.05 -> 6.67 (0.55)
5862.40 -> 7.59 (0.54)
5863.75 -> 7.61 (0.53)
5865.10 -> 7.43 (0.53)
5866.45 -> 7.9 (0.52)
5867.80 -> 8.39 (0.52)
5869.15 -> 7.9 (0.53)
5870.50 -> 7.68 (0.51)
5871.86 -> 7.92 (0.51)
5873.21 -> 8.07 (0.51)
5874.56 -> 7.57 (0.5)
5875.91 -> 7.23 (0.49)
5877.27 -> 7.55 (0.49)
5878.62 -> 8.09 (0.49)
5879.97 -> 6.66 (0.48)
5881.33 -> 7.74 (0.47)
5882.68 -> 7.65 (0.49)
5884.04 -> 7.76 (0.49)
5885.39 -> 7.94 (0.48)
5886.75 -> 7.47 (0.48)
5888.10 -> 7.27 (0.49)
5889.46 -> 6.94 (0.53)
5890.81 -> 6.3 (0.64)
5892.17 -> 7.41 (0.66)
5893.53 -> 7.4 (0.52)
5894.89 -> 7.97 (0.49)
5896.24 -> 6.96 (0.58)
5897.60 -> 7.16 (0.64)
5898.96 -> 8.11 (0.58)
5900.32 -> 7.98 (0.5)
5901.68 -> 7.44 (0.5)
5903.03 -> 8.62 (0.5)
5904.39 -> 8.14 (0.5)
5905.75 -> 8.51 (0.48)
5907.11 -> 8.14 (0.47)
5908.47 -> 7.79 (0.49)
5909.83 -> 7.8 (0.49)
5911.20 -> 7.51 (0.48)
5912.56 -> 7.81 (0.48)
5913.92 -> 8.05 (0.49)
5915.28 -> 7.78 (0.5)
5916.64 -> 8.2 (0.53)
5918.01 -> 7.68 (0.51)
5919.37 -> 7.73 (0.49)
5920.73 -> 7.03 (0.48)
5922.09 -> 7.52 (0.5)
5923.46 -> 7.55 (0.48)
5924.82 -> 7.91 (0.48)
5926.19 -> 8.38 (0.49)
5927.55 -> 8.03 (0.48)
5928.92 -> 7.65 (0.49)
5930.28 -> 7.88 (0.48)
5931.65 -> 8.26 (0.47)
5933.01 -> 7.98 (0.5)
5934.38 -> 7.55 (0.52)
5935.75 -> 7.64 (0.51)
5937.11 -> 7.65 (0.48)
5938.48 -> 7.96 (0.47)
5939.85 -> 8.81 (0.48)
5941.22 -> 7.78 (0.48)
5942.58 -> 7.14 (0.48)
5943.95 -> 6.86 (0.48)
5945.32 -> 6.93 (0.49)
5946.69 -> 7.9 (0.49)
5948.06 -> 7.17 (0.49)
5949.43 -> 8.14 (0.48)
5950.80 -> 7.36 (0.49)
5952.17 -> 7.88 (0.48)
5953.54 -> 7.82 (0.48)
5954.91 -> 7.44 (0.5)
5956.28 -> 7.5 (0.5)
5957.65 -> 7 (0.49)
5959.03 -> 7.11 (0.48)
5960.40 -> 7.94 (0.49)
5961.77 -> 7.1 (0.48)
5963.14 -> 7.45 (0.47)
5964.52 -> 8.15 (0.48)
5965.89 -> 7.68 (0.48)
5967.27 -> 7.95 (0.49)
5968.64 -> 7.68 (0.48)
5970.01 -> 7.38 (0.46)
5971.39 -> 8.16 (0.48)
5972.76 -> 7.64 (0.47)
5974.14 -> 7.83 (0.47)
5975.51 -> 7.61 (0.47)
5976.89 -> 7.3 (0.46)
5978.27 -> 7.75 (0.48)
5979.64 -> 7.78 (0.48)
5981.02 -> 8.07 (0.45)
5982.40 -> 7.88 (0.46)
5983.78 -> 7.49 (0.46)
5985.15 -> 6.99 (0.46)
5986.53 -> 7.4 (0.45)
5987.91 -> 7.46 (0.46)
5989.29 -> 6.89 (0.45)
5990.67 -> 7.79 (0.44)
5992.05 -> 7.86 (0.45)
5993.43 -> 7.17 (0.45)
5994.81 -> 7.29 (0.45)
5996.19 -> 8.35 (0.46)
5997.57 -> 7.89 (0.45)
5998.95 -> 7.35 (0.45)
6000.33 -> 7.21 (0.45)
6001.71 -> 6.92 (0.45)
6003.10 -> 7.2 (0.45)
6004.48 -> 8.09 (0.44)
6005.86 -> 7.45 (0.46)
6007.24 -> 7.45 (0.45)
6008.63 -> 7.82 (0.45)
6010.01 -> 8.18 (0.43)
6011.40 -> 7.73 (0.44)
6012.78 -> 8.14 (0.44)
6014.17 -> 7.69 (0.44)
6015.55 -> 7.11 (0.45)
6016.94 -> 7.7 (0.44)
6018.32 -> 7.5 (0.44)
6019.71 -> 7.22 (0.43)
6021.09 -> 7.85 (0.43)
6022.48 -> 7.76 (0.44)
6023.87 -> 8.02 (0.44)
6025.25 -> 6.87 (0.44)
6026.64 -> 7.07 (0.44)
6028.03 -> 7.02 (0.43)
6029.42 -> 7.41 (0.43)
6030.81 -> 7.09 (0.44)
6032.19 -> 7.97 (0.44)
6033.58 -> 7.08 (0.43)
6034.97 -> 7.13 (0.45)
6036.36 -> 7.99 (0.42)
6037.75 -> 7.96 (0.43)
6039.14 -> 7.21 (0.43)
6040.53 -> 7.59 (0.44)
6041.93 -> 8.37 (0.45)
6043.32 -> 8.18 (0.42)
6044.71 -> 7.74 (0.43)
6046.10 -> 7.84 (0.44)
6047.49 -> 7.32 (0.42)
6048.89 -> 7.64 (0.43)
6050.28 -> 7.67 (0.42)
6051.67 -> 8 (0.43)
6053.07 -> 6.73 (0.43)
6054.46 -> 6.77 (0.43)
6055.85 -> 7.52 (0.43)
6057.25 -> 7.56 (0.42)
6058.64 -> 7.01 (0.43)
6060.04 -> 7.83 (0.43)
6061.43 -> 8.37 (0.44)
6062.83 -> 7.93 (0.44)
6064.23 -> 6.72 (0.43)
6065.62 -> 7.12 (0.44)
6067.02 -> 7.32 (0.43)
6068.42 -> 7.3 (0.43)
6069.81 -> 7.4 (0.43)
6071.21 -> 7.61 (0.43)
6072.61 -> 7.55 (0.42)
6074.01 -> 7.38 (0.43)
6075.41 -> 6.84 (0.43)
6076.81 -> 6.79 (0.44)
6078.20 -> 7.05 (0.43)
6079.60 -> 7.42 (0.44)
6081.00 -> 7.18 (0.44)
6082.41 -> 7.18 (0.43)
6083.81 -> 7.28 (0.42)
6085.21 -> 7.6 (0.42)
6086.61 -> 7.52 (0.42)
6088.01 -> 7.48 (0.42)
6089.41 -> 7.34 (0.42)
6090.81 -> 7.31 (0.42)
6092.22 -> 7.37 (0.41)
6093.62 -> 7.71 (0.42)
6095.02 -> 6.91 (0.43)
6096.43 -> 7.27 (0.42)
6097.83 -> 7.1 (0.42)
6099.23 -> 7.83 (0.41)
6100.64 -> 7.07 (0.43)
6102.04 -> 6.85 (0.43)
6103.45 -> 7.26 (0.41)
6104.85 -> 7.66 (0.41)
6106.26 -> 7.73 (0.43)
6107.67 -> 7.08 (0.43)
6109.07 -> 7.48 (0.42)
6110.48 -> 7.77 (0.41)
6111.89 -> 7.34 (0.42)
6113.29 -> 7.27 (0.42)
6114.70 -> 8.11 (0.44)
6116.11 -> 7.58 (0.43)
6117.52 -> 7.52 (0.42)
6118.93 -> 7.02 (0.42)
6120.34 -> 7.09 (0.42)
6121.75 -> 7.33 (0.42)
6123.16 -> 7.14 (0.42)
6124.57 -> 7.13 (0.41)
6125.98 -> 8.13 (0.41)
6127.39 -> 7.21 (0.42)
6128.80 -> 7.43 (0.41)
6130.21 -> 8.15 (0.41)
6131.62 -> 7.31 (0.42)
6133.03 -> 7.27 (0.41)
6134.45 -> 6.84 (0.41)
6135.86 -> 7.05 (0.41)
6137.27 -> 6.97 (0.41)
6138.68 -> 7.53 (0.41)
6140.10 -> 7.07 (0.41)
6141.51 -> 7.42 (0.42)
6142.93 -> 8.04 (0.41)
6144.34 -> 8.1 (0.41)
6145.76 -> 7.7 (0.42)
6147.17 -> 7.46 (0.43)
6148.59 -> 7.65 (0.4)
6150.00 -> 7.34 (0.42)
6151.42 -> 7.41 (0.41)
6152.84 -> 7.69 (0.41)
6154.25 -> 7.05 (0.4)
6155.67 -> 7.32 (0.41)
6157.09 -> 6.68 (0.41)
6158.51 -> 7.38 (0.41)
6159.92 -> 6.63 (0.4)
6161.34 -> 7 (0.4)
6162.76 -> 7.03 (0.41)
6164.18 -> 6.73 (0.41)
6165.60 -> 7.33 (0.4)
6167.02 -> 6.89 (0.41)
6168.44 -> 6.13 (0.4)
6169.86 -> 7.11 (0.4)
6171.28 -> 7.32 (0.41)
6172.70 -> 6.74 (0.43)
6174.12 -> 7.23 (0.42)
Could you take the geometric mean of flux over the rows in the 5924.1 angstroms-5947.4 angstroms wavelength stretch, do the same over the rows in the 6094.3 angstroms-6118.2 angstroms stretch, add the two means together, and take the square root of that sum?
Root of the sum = 3.89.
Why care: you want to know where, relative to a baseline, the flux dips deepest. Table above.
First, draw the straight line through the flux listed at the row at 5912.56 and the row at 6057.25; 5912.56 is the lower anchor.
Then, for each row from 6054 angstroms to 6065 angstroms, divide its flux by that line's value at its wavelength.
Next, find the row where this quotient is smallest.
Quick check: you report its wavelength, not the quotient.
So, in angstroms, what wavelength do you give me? 6064.23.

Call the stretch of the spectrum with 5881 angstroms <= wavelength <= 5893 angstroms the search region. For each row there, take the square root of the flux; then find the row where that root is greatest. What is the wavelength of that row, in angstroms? 5885.39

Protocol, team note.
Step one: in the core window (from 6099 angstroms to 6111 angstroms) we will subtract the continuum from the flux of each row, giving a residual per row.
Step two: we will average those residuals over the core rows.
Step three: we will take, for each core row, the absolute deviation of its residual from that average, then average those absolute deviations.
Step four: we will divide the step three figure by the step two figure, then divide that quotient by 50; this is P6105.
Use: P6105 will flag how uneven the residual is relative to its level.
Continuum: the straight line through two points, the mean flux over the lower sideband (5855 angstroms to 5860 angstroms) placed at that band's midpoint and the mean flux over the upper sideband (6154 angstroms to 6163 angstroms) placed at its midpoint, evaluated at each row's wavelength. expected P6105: 0.03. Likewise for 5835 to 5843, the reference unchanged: -0.02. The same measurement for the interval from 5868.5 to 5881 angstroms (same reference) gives -0.02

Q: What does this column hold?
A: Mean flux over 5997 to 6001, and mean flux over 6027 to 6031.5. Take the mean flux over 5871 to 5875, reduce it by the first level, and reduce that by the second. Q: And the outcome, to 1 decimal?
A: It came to -6.8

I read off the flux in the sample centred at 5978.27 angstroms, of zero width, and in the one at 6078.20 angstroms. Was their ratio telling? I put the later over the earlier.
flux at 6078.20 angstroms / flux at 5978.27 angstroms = 0.91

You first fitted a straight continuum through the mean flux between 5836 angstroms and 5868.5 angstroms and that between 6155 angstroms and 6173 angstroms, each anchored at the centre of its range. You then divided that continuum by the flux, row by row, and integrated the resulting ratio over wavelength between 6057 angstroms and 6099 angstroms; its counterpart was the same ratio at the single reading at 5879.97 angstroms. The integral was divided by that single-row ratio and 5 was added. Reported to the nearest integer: 40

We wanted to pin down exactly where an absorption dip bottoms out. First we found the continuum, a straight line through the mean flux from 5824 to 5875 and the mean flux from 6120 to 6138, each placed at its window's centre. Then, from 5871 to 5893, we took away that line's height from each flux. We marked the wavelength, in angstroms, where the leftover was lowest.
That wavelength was 5890.81 angstroms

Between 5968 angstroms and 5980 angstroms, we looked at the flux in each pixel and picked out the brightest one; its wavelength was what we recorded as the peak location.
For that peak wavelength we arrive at 5971.39 angstroms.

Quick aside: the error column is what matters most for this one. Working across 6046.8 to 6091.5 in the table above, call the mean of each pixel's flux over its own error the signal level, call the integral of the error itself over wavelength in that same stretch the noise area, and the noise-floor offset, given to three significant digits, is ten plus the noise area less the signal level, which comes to 12.0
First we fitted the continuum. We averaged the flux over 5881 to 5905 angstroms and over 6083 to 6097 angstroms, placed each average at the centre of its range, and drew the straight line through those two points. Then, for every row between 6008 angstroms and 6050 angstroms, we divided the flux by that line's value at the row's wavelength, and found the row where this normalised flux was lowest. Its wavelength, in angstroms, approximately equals 6025.25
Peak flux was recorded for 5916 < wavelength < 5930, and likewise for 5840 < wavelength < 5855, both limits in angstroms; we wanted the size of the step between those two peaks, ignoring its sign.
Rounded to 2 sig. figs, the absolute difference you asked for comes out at 0.66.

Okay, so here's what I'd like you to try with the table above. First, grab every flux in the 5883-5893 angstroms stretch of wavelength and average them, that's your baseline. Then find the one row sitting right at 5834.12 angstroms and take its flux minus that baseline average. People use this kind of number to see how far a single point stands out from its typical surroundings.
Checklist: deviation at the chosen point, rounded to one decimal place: 1.2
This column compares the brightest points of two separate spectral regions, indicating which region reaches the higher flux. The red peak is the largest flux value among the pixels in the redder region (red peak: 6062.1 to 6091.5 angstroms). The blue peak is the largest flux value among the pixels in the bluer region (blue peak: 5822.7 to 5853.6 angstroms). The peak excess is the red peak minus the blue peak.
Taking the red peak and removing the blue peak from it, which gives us -1.1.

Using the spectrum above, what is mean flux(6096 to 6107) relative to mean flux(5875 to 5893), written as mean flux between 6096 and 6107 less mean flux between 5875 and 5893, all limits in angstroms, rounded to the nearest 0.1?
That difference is 0.0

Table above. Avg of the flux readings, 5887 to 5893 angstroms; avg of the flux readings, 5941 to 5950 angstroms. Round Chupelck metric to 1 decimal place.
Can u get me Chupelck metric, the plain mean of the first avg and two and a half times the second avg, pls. 12.8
